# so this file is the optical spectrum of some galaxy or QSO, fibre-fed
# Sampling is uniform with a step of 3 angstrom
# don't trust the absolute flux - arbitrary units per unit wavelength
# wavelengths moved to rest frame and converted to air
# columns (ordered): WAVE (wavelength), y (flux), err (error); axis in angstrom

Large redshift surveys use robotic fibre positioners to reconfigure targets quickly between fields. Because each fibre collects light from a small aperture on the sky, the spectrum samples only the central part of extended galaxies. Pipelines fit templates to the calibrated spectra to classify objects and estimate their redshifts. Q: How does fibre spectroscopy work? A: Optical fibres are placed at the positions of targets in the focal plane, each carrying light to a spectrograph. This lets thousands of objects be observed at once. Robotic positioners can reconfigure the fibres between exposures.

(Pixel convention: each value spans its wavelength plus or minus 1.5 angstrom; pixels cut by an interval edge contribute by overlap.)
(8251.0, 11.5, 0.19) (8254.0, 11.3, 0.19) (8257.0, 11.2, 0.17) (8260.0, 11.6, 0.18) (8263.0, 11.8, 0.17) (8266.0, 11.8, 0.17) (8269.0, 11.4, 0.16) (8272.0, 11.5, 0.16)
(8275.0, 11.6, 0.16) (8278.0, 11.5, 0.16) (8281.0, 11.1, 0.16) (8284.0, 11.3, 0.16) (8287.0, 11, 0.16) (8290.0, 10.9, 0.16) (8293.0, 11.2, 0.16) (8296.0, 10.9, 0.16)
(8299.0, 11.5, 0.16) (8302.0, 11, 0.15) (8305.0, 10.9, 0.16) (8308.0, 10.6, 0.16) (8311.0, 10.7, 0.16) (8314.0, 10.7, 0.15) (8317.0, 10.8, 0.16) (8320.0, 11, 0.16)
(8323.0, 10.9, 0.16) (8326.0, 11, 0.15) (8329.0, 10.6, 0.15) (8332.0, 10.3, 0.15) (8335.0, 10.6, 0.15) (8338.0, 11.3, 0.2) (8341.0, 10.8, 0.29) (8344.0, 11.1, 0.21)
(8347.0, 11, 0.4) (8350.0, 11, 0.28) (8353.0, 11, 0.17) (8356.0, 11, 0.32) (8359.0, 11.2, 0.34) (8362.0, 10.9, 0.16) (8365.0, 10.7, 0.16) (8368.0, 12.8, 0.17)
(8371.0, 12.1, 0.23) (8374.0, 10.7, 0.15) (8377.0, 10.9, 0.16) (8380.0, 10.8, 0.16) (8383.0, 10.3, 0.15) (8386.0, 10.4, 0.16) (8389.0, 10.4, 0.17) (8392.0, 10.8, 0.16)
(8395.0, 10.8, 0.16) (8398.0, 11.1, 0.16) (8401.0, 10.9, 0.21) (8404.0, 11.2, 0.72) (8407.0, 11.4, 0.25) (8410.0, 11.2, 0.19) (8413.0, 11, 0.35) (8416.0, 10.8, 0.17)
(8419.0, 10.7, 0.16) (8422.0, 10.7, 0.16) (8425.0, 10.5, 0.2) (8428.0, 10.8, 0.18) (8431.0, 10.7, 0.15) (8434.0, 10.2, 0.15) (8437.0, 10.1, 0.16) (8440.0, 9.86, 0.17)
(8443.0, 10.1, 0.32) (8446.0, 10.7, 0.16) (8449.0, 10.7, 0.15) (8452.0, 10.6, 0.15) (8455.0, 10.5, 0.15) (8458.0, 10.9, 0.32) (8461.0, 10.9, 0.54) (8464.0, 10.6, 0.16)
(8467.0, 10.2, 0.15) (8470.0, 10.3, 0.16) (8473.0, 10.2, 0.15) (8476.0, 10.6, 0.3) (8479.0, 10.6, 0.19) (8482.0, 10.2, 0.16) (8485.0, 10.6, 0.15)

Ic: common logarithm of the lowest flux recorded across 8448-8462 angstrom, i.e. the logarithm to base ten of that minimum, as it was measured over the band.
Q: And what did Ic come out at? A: 1.02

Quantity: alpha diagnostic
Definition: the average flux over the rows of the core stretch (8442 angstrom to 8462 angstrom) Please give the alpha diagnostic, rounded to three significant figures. 10.6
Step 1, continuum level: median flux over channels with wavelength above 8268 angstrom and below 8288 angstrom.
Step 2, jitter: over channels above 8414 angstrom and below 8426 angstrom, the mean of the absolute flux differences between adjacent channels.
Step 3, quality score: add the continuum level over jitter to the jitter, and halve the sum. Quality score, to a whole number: 57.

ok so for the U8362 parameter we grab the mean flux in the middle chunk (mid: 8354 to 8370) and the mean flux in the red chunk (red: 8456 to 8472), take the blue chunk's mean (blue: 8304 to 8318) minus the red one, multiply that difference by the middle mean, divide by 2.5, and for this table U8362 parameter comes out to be 1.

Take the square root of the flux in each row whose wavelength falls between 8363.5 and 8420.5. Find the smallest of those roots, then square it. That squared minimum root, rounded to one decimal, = 10.3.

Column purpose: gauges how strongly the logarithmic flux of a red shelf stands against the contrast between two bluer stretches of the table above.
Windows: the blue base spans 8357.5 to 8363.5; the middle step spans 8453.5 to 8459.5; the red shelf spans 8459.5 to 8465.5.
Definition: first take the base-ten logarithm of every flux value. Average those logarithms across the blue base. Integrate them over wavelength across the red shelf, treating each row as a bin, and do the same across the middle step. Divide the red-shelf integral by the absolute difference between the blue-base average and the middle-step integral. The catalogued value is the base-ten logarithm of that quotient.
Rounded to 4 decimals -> 0.0812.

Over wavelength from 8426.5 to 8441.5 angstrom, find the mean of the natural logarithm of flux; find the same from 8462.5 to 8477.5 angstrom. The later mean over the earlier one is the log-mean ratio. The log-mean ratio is 1.00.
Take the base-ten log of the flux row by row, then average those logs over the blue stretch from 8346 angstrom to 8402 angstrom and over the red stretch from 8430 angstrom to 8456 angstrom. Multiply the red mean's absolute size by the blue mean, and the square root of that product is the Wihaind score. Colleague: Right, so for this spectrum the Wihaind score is 1.028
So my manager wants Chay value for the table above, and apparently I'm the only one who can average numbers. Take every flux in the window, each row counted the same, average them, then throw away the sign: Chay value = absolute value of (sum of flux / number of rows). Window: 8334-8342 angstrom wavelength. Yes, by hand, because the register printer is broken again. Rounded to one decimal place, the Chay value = 10.9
